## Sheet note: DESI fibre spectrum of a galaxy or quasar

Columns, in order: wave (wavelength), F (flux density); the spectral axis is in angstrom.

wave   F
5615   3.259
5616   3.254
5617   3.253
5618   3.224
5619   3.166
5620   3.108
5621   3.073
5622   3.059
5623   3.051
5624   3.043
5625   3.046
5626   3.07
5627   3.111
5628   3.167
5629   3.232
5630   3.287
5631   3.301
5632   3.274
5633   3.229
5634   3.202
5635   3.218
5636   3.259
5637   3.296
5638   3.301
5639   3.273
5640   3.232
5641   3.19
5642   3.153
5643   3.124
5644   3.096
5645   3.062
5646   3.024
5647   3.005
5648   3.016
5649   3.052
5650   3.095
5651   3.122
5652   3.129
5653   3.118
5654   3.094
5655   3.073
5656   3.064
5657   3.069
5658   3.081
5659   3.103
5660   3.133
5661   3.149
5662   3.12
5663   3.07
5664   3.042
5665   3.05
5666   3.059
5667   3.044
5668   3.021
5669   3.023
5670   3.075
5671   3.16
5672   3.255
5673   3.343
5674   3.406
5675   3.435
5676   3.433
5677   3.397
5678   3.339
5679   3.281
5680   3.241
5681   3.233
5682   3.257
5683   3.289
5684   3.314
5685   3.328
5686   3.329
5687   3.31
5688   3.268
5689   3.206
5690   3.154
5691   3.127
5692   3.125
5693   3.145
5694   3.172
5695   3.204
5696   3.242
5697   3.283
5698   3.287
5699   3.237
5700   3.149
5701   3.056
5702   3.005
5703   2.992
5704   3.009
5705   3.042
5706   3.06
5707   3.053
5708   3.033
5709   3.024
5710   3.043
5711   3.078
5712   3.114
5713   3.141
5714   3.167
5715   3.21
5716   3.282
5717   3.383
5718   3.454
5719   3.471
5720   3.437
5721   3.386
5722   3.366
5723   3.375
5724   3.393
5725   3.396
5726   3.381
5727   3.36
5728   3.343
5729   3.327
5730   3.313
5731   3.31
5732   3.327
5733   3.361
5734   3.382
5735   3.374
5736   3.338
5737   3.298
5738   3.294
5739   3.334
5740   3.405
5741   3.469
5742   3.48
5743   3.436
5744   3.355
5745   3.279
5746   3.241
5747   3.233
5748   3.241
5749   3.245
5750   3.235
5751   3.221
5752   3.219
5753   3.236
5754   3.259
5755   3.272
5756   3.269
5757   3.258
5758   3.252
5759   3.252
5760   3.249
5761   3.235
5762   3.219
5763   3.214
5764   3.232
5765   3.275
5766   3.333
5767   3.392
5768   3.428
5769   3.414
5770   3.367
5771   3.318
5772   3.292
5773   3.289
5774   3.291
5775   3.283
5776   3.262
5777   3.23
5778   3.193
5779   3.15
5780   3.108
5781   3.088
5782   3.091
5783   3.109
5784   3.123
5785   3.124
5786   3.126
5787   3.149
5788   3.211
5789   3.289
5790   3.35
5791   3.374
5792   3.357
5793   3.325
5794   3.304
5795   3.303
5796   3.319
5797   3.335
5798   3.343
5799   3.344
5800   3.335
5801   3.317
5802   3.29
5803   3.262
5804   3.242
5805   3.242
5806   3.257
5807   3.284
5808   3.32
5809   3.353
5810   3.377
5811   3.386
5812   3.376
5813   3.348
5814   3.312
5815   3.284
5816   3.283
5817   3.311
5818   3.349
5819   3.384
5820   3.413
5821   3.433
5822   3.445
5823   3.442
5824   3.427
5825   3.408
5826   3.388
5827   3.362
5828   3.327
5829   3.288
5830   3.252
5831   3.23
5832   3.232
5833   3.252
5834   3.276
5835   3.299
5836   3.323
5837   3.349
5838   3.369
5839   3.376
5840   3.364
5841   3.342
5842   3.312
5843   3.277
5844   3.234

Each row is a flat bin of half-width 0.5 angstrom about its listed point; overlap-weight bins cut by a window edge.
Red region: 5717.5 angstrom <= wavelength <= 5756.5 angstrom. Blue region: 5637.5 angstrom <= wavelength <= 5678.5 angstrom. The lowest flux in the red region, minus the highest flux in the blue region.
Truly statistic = -0.22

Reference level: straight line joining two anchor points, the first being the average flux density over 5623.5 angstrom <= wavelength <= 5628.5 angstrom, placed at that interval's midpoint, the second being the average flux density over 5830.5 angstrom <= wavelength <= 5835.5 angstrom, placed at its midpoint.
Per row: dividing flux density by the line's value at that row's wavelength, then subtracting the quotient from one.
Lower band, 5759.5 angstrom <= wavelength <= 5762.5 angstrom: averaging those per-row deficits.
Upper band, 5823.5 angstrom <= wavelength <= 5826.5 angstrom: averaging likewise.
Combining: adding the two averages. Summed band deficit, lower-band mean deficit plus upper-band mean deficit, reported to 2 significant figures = -0.059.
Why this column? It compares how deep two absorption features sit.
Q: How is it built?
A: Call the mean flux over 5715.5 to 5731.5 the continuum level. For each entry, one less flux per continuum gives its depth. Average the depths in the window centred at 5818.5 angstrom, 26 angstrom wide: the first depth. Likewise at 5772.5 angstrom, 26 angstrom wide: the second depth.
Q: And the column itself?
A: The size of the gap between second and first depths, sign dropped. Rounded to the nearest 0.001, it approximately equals 0.031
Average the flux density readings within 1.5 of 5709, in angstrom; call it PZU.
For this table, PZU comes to 3.03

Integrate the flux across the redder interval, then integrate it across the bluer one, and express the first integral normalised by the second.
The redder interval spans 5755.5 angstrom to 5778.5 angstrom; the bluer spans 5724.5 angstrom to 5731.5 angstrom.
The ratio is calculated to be 3.2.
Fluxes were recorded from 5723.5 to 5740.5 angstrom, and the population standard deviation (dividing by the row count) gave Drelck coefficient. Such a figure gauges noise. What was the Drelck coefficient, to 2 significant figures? 0.034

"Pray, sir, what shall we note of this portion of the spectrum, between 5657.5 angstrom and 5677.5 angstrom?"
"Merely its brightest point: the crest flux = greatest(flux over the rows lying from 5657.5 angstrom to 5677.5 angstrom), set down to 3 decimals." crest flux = 3.435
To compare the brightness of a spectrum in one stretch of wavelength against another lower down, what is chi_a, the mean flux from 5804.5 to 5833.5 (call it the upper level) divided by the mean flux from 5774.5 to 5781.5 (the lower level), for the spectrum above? 1.05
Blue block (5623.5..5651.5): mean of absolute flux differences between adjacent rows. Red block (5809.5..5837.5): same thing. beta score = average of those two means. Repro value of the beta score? 0.0274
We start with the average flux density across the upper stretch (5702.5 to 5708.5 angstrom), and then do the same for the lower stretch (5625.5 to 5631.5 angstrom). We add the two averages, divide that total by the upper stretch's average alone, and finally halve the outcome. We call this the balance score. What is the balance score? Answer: 1.03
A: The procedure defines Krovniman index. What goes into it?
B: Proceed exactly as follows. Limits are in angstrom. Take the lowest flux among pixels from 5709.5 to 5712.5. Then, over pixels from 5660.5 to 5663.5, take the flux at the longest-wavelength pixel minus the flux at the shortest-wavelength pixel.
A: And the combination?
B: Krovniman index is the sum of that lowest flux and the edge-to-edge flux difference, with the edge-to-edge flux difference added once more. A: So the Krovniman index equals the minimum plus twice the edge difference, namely 2.9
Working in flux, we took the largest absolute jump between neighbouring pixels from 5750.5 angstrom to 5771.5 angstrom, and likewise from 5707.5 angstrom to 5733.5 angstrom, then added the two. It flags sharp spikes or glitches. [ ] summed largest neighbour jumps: 0.16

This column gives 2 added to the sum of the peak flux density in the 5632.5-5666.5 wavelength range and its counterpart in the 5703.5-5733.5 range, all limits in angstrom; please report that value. 8.77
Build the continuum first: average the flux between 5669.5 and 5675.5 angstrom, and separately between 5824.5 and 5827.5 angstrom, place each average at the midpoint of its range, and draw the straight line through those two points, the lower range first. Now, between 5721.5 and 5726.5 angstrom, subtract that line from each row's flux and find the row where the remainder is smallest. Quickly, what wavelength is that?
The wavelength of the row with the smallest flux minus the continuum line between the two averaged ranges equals 5722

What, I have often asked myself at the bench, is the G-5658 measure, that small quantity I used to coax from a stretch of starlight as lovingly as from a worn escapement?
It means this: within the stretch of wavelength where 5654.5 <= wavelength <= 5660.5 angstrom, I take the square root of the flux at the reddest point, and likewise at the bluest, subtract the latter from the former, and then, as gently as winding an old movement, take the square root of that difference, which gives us 0.13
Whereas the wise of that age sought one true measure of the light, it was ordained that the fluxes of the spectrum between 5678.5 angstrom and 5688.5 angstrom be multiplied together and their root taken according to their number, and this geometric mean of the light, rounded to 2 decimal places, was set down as 3.28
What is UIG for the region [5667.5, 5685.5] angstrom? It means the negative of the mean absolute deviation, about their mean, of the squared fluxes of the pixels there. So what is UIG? -0.63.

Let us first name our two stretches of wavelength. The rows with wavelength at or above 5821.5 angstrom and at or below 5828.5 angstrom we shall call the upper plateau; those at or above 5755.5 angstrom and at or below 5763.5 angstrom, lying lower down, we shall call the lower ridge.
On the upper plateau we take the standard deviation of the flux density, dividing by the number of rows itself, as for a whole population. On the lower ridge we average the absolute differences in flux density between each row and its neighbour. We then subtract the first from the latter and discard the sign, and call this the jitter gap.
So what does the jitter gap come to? 0.033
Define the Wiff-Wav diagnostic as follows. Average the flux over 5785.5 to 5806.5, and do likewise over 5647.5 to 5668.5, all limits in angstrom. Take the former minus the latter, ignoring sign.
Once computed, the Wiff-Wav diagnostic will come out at 0.21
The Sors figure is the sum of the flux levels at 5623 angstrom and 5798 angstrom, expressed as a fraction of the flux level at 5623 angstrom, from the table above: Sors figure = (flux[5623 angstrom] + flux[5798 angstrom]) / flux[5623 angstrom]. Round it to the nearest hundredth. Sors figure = 2.10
